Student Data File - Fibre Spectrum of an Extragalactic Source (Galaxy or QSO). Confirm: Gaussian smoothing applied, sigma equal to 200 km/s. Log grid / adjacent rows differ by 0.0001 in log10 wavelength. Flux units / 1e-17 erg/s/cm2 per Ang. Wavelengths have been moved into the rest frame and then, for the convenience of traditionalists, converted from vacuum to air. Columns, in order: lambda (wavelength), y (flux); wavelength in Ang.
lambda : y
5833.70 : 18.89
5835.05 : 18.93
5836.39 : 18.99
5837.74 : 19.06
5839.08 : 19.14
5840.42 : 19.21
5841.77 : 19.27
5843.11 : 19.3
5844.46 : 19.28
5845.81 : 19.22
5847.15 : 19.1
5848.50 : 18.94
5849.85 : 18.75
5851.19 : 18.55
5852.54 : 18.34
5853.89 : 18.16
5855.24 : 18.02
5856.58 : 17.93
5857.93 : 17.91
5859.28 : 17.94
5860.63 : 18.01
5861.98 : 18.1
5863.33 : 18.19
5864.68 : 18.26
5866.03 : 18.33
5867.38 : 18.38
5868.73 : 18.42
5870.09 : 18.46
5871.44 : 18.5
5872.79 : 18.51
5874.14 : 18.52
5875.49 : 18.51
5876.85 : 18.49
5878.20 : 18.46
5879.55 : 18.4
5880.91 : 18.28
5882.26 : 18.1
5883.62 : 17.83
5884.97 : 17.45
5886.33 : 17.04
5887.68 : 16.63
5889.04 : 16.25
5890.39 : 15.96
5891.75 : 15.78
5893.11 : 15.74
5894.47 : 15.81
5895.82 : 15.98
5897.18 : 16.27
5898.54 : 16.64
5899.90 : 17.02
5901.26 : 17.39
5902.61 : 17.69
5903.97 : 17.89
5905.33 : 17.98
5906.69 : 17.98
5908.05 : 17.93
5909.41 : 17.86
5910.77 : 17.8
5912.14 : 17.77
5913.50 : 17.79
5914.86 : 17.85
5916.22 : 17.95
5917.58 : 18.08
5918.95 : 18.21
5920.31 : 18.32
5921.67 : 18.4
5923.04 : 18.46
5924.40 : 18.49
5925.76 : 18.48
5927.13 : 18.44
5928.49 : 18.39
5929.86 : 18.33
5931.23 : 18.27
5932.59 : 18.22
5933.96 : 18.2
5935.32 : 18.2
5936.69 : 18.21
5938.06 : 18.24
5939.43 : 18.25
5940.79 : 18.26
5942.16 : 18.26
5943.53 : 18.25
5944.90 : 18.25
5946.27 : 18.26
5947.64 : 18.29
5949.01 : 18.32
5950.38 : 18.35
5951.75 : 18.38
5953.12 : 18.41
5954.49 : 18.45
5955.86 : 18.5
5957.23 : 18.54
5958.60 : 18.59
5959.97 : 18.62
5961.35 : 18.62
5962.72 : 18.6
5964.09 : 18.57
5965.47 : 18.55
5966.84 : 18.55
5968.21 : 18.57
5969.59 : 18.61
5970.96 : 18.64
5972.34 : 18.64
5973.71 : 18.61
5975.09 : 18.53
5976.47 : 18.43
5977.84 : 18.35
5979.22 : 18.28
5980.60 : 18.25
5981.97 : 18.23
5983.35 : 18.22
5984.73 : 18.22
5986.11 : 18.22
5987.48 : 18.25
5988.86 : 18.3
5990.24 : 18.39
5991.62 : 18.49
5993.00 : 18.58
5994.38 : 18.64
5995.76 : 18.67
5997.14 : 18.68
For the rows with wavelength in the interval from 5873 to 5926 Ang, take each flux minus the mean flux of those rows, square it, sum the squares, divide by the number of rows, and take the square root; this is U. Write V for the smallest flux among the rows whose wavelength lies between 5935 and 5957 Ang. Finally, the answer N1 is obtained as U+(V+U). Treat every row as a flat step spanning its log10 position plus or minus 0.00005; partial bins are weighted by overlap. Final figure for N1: 20.0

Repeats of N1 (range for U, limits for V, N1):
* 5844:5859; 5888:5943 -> 16.7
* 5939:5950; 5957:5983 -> 18.3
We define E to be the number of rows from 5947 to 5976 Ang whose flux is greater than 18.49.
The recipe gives 15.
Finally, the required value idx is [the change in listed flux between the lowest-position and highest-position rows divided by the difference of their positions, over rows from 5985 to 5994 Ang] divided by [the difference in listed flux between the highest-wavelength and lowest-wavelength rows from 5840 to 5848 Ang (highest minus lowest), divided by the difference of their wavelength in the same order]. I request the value -3.2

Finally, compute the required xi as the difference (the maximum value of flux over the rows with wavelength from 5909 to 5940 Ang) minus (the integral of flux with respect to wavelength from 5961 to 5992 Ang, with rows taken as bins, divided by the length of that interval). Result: 0.0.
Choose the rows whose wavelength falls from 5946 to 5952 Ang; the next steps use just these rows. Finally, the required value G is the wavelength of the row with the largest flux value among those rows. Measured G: 5951.75 Ang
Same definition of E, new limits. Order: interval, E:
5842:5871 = 7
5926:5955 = 0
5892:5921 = 0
